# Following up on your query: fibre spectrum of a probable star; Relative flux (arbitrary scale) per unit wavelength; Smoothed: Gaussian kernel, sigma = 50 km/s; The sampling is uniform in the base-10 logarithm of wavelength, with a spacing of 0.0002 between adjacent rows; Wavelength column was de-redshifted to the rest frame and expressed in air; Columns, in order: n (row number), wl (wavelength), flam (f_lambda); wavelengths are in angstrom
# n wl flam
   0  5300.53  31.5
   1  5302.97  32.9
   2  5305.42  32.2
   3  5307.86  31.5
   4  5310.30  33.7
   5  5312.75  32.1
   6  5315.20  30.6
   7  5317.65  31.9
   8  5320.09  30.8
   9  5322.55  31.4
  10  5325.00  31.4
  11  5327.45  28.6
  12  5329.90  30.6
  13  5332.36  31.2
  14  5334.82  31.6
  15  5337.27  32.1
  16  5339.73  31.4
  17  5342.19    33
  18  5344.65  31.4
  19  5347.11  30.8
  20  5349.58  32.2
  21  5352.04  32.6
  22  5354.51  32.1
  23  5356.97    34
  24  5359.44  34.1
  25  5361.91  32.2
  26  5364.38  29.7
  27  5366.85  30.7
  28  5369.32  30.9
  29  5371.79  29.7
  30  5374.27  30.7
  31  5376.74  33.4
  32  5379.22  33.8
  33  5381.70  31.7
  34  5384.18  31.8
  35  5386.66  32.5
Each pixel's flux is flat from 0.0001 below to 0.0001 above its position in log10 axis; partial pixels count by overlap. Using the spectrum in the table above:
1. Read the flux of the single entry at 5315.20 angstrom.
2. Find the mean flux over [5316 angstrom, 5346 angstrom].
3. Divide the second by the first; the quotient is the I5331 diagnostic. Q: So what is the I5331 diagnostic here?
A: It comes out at 1.022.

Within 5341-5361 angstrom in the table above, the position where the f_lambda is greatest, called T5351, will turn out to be 5359.44 angstrom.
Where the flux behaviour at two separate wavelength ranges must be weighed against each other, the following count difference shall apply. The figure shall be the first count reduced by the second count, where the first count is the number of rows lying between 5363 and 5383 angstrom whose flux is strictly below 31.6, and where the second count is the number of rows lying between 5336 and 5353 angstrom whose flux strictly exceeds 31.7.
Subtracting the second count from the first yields 1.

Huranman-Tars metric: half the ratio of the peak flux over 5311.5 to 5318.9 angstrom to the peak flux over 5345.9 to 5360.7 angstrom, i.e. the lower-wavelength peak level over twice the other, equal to 0.471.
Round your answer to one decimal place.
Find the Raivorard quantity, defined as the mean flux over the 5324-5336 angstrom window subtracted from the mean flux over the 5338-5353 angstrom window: 1.2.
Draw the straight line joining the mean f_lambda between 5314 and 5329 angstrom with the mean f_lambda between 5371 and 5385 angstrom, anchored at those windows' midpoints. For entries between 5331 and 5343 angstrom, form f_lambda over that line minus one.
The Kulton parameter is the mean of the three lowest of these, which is 0.011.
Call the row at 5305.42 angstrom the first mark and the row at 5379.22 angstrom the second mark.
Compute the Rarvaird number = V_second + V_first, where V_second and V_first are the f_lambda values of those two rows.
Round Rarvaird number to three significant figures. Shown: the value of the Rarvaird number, 66.0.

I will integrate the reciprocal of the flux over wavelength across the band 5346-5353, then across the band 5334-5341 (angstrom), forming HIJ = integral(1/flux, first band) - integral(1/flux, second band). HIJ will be -0.001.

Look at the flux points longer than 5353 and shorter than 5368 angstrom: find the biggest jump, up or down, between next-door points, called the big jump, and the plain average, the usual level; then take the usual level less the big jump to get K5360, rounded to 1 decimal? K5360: 29.6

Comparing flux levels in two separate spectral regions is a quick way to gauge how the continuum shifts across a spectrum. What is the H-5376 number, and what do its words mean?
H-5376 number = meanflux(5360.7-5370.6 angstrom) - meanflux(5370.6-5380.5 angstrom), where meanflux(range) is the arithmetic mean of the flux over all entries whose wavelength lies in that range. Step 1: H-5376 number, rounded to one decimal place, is -1.0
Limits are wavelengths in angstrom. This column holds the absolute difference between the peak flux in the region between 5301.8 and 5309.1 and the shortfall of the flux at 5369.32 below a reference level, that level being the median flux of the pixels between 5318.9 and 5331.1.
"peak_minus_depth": 33.0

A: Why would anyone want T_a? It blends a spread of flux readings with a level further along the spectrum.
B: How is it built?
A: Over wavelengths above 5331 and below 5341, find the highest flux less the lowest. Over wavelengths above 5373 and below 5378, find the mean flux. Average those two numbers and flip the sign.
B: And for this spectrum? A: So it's -16.5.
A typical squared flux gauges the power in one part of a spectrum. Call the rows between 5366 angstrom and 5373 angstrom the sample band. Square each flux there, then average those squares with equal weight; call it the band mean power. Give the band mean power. 926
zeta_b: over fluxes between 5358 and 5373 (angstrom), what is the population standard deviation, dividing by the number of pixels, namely 1.54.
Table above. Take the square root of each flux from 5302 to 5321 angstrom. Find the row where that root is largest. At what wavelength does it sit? 5310.30 angstrom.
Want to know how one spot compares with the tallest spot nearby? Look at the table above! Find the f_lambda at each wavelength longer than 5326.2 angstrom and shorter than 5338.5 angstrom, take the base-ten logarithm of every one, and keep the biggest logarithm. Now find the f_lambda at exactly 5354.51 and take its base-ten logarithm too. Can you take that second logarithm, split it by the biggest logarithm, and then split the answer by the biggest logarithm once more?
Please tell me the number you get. 0.664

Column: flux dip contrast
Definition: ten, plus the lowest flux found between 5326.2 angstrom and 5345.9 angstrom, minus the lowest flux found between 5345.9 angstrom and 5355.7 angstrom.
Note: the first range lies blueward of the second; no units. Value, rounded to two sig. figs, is 7.8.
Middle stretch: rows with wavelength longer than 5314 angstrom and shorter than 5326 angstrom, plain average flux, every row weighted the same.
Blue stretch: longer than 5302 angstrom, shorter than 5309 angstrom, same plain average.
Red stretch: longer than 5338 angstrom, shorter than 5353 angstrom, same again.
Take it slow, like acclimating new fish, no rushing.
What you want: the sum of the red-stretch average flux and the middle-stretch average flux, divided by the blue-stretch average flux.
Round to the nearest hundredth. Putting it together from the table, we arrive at 1.96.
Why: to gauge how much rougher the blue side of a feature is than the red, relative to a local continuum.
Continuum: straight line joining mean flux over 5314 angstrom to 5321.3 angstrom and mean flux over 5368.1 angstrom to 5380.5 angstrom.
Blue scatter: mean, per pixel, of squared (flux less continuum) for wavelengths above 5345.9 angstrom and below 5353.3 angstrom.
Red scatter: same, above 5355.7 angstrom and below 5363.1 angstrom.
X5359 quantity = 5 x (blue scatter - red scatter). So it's -18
